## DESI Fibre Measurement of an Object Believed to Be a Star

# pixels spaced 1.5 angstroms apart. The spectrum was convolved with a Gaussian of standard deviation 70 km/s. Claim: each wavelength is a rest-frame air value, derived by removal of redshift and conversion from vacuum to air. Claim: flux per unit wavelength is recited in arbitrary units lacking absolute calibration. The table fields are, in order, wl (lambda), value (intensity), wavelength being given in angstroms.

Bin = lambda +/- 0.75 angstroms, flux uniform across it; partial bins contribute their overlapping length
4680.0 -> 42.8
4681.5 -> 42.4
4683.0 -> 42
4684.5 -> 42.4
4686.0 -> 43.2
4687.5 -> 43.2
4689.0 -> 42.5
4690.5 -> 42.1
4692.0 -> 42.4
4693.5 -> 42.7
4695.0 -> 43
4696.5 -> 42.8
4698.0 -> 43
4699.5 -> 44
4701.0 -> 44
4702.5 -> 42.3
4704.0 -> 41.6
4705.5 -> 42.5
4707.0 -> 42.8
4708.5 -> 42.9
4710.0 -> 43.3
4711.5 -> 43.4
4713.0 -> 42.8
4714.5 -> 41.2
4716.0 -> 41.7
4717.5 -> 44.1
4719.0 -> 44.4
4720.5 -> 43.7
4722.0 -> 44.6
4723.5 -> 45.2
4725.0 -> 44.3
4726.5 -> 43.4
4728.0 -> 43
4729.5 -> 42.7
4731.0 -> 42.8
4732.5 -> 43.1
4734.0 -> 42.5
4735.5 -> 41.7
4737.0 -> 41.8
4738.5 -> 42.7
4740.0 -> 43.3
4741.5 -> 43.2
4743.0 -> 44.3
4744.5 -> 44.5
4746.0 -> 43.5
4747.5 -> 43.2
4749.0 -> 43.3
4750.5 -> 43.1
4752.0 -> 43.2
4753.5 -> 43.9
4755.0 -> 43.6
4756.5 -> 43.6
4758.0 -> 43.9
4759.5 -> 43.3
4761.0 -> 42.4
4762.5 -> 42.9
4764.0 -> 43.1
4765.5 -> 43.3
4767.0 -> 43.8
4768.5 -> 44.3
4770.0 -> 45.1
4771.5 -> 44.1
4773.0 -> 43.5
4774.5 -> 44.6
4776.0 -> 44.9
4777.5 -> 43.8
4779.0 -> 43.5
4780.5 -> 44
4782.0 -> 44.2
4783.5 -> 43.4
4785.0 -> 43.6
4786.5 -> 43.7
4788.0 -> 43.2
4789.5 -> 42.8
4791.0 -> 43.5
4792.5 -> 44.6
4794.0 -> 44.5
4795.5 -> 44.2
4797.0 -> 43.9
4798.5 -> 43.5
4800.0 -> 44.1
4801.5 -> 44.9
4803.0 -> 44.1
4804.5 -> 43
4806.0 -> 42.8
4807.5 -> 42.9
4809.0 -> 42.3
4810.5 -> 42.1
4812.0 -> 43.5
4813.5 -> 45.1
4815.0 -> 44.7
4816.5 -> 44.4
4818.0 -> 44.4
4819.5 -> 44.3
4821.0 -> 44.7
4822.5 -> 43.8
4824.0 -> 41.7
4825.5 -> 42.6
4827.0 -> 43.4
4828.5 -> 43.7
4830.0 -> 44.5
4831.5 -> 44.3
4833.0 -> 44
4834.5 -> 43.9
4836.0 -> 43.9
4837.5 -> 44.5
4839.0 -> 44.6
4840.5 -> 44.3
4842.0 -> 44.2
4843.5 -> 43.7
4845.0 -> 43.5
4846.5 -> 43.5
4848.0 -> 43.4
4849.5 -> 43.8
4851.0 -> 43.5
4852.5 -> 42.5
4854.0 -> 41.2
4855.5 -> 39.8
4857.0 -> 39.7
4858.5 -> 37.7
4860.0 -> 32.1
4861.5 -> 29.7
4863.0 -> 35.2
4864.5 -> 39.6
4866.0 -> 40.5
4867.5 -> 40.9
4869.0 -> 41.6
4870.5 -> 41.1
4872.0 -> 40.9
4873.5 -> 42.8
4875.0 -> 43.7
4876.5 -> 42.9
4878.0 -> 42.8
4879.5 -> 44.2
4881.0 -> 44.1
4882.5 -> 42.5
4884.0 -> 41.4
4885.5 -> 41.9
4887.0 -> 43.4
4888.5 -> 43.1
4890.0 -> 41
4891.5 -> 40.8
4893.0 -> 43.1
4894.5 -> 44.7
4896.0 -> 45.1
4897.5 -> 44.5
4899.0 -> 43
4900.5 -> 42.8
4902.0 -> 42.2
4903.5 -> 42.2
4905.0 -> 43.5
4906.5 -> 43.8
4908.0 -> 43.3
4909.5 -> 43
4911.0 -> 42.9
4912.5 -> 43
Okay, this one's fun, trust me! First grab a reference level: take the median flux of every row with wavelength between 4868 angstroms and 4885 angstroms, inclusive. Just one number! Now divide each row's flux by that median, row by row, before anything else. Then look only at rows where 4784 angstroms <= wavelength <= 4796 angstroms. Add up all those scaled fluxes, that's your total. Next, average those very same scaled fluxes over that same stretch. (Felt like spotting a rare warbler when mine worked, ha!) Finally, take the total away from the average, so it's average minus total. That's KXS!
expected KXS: -7.16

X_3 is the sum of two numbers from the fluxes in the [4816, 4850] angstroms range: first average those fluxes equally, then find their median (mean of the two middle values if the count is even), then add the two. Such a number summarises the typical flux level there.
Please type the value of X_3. 87.8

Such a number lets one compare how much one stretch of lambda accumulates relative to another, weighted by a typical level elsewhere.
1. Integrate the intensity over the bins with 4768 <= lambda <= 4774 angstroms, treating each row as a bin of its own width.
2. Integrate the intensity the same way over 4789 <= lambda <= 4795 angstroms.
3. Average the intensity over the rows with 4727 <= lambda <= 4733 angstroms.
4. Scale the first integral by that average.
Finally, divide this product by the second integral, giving 43.3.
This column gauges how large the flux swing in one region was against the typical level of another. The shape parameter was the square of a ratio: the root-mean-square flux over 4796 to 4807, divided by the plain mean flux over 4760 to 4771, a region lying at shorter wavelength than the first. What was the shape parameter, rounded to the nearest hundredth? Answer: 1.01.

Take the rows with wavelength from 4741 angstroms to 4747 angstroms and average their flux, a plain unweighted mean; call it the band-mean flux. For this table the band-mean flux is 43.9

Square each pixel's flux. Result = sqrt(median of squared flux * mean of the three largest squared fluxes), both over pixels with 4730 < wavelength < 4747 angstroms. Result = 1901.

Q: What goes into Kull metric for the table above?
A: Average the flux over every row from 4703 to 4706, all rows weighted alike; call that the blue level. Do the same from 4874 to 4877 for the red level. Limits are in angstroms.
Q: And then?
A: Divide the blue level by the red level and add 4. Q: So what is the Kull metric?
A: 4.971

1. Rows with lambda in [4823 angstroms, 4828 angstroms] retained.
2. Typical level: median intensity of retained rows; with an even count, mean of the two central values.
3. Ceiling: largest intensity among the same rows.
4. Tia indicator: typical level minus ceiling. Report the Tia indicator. -0.80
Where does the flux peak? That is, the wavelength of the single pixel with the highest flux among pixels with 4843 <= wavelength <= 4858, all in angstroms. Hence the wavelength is 4849.5 angstroms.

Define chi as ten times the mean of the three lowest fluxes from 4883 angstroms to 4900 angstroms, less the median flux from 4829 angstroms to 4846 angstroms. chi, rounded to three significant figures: 366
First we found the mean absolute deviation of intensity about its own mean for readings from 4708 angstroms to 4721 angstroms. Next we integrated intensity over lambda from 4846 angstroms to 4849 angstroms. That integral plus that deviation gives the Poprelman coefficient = 131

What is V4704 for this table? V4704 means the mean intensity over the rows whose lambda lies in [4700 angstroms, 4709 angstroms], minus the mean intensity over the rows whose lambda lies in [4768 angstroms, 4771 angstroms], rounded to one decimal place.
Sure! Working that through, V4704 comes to -2.0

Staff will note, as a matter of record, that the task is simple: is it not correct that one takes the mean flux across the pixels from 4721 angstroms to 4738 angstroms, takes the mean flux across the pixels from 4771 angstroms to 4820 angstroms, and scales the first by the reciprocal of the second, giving 0.99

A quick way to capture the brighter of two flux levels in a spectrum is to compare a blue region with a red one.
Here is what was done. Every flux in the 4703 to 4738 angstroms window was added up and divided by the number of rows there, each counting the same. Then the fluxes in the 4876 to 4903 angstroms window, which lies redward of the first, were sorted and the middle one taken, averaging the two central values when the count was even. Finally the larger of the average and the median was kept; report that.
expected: 43.0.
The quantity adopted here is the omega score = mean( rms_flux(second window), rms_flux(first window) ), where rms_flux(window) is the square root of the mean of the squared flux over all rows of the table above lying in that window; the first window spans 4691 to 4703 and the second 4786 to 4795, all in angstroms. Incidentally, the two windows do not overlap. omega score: 43.4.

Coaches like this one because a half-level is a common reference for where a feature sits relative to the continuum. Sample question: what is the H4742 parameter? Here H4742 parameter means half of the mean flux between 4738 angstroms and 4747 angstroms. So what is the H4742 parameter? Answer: 21.8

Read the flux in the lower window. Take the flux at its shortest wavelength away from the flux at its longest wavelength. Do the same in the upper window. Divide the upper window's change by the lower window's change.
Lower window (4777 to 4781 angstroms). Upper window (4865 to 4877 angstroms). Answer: 12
